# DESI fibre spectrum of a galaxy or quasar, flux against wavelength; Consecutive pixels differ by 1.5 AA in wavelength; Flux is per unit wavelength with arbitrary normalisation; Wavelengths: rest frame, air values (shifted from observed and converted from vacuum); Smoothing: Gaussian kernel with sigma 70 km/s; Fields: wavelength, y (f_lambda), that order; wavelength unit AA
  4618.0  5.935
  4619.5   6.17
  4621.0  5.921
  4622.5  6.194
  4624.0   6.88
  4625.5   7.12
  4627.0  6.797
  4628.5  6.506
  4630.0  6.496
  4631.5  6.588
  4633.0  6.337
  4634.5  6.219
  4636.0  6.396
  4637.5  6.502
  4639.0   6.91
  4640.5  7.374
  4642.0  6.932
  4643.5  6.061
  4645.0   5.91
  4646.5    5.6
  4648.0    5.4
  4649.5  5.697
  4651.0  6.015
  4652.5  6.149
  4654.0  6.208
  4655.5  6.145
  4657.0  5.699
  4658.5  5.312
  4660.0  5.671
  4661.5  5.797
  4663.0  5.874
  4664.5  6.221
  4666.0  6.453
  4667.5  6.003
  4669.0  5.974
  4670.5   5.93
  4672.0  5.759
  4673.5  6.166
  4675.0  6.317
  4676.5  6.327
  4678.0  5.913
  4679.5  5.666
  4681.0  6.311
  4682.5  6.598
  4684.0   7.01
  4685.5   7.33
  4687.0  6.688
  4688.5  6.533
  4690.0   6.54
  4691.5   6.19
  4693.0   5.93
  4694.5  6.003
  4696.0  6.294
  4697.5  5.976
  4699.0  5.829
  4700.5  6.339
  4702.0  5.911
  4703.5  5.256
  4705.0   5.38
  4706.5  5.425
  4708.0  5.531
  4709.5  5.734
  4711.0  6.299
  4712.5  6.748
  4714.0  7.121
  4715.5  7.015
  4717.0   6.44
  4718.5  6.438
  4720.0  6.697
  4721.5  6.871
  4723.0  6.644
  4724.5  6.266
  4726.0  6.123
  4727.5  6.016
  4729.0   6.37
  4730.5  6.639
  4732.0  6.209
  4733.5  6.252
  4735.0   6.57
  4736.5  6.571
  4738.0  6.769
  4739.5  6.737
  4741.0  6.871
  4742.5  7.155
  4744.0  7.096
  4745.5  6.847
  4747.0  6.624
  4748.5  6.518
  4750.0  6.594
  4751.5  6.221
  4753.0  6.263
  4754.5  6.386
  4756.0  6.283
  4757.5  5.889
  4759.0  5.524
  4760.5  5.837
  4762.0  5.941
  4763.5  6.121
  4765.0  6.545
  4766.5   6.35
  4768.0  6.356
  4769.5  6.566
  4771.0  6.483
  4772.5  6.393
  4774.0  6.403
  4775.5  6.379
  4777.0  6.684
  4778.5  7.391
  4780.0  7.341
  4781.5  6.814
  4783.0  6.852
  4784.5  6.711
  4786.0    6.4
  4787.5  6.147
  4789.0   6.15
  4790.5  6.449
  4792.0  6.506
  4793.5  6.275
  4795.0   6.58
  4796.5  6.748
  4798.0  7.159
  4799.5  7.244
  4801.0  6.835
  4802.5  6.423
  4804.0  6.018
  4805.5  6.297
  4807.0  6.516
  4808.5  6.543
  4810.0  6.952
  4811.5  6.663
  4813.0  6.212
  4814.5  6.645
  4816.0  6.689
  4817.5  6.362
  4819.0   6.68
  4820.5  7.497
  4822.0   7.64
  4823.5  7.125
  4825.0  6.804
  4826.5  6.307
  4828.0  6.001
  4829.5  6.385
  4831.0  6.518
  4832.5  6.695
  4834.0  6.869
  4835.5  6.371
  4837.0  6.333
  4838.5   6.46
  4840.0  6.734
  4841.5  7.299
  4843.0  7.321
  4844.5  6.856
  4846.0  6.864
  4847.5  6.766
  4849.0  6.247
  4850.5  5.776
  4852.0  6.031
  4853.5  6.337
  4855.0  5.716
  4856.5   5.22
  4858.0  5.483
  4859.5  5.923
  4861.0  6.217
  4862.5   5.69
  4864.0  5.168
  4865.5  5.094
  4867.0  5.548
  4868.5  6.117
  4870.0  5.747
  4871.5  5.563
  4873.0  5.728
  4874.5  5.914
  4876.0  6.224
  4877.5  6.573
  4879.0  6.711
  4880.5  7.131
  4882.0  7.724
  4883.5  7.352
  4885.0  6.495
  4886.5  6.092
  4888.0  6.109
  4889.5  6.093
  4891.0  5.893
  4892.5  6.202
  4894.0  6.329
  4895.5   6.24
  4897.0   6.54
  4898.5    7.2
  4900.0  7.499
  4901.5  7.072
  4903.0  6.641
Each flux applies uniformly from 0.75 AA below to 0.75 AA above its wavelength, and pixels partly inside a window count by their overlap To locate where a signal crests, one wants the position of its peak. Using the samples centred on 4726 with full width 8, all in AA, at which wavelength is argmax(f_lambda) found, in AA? 4723.0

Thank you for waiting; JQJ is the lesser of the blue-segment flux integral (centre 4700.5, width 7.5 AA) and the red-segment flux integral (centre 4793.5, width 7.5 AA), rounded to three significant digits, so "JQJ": 44.0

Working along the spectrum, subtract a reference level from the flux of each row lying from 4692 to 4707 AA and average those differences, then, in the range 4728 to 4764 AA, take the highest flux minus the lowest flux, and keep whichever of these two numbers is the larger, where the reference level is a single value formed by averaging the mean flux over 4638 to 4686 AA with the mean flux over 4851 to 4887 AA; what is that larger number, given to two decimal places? 1.63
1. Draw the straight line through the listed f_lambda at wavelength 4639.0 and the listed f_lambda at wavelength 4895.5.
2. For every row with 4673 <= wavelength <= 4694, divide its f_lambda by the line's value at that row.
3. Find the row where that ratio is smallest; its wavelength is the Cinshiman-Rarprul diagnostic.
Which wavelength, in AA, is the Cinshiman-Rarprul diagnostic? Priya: 4679.5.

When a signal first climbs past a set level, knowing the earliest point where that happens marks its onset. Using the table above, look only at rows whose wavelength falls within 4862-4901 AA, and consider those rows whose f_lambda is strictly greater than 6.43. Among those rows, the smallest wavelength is 4877.5 AA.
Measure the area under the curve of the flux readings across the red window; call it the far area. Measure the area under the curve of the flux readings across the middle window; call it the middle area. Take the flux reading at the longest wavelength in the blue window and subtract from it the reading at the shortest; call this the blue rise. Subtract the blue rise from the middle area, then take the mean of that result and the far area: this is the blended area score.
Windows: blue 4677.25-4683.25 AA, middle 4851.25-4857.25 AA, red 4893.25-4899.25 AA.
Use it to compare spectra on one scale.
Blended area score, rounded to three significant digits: 36.9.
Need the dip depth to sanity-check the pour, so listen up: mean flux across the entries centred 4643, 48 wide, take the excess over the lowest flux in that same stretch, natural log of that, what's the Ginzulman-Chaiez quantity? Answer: -0.08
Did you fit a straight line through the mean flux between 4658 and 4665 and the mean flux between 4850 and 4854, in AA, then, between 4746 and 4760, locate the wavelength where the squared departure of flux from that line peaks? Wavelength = 4747.0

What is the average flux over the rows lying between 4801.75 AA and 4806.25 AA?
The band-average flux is 6.2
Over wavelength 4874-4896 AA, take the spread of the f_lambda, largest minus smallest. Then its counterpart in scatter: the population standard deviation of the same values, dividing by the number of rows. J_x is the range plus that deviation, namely 2.4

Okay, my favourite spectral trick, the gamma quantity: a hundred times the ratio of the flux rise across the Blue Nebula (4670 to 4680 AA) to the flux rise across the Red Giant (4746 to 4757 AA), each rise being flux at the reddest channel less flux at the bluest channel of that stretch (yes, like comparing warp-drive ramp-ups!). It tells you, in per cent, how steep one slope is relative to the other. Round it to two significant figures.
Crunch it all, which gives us 77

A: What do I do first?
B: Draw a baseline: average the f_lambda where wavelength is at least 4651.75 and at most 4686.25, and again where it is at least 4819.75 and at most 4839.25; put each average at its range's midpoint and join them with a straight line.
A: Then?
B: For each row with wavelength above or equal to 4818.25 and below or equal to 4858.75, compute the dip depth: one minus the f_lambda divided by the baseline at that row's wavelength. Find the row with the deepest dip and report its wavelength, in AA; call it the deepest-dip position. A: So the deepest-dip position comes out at 4856.5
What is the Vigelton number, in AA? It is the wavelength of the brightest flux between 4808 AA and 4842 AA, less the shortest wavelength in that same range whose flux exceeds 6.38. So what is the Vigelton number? 13.5 AA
